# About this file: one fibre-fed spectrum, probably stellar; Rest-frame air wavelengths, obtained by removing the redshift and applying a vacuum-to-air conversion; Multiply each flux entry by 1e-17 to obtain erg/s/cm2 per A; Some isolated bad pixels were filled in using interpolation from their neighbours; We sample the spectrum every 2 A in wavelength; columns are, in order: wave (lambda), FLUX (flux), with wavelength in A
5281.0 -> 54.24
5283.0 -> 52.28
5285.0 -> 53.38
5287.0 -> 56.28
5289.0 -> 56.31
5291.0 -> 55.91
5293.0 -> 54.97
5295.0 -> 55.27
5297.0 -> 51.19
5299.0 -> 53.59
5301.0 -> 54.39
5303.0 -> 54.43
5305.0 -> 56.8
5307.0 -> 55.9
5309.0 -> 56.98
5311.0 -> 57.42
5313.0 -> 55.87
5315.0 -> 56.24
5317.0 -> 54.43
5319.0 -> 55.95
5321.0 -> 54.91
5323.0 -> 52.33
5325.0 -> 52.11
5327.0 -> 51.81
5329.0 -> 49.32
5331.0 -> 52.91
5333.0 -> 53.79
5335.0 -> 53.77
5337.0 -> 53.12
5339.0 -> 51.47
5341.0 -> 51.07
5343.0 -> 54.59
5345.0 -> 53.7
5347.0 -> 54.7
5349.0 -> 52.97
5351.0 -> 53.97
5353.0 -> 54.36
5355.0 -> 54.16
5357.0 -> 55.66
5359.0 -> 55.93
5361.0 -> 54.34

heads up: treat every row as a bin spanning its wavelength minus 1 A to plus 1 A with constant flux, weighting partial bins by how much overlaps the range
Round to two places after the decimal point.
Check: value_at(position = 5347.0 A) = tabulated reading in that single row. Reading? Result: 54.70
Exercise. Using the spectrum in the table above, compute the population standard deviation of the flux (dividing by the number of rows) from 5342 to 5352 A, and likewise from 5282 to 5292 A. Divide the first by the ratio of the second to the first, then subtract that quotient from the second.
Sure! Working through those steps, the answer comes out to 1.4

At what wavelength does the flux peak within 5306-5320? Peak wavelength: 5311.0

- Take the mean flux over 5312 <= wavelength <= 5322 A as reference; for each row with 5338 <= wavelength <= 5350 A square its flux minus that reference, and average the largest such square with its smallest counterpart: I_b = 10.0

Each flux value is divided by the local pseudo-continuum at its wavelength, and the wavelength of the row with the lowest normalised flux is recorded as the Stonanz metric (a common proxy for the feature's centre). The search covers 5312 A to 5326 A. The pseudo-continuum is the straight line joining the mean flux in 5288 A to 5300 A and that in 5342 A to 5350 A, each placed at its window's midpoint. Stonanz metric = 5325.0 A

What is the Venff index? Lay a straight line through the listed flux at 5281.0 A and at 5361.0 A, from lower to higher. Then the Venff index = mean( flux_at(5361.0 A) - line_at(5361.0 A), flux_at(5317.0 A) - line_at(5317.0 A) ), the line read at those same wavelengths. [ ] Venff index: 0.07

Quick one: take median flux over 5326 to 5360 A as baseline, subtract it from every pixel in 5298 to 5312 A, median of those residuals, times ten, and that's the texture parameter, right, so 21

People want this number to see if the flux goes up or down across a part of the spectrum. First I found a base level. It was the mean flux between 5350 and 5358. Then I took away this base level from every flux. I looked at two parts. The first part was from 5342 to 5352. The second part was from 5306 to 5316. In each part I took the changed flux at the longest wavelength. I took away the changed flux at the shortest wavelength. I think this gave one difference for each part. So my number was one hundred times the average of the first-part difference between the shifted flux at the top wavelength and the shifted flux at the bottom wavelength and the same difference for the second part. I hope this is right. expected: -14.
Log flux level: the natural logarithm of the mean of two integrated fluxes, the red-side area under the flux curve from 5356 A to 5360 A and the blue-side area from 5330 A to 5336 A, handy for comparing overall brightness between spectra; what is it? 5.61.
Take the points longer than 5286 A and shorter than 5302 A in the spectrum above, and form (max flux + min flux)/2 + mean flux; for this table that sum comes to 108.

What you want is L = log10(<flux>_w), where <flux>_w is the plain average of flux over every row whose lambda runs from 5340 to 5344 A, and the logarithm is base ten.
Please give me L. 1.72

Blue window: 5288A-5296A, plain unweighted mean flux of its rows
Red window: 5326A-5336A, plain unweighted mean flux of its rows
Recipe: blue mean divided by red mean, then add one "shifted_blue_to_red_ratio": 2.06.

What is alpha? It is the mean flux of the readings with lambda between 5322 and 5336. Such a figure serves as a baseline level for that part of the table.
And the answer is 52.3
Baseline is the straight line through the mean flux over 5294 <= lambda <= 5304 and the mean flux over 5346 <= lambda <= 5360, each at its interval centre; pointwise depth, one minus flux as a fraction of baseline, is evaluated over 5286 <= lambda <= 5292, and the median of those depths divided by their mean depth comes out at 1.06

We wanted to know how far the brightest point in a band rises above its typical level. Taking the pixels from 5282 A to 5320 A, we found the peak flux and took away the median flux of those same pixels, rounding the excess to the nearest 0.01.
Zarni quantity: 1.55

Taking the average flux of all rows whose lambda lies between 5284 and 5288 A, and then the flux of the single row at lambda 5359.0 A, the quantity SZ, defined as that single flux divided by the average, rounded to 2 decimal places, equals 1.02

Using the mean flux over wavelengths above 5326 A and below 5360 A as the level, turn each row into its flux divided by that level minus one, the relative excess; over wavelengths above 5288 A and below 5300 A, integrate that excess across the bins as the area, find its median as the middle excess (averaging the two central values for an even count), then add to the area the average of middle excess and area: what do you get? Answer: 0.41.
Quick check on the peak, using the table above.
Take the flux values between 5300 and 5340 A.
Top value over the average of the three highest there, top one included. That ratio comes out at 1.01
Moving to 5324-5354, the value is 1.00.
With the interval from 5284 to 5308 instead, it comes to 1.01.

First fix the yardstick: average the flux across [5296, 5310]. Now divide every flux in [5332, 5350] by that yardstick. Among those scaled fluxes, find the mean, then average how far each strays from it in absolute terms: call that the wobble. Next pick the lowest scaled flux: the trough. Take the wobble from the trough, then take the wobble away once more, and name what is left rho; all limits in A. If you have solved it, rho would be 0.90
